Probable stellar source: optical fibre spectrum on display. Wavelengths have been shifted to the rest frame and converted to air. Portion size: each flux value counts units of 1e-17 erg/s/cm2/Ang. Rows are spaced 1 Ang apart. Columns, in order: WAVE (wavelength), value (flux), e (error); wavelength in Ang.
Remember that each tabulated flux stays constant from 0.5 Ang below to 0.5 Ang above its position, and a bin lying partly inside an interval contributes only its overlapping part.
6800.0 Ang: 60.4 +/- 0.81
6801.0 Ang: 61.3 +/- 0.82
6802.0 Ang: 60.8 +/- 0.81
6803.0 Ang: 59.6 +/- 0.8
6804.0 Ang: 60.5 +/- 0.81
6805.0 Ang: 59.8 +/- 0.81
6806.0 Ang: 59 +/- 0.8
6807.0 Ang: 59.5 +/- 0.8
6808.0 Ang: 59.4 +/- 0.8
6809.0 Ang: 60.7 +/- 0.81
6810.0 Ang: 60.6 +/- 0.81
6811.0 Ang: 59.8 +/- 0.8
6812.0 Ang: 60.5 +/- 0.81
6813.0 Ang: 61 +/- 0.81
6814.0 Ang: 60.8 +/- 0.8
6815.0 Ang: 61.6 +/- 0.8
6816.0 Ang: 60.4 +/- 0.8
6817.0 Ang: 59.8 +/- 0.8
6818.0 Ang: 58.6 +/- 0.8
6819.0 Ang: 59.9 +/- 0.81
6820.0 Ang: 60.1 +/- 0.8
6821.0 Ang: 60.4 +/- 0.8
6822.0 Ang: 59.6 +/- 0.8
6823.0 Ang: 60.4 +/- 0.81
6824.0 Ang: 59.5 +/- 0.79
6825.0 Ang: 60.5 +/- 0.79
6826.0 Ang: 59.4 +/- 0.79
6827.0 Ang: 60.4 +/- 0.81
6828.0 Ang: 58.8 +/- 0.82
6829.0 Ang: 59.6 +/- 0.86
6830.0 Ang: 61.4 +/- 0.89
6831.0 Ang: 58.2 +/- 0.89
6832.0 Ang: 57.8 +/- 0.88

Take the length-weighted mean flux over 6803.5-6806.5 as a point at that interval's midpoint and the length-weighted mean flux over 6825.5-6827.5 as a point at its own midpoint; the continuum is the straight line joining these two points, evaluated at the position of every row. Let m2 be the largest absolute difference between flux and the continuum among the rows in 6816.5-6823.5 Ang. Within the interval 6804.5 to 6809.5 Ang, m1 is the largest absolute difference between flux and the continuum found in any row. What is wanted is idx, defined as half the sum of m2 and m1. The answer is 1.1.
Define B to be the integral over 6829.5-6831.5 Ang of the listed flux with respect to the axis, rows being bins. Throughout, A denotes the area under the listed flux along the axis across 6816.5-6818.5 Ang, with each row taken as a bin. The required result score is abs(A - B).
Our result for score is 1.2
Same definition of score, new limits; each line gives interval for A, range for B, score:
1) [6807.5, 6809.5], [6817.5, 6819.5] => 1.6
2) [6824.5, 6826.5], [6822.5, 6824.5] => 0.0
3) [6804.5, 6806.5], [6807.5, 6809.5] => 1.3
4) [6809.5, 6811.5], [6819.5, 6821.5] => 0.1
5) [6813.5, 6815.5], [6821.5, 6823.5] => 2.4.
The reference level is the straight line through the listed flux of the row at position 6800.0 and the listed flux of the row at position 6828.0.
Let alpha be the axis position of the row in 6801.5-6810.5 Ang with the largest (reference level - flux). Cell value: 6806.0 Ang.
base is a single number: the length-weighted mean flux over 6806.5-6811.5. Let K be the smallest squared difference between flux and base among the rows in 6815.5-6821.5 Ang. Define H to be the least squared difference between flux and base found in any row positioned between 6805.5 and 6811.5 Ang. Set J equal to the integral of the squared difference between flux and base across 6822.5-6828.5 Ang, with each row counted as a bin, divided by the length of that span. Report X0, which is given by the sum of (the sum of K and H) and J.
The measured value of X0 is 0.49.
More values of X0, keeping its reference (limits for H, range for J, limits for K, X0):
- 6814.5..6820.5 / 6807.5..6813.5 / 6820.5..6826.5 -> 0.59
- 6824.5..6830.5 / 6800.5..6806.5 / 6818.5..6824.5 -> 0.80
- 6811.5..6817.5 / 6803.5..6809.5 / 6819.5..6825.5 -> 0.45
